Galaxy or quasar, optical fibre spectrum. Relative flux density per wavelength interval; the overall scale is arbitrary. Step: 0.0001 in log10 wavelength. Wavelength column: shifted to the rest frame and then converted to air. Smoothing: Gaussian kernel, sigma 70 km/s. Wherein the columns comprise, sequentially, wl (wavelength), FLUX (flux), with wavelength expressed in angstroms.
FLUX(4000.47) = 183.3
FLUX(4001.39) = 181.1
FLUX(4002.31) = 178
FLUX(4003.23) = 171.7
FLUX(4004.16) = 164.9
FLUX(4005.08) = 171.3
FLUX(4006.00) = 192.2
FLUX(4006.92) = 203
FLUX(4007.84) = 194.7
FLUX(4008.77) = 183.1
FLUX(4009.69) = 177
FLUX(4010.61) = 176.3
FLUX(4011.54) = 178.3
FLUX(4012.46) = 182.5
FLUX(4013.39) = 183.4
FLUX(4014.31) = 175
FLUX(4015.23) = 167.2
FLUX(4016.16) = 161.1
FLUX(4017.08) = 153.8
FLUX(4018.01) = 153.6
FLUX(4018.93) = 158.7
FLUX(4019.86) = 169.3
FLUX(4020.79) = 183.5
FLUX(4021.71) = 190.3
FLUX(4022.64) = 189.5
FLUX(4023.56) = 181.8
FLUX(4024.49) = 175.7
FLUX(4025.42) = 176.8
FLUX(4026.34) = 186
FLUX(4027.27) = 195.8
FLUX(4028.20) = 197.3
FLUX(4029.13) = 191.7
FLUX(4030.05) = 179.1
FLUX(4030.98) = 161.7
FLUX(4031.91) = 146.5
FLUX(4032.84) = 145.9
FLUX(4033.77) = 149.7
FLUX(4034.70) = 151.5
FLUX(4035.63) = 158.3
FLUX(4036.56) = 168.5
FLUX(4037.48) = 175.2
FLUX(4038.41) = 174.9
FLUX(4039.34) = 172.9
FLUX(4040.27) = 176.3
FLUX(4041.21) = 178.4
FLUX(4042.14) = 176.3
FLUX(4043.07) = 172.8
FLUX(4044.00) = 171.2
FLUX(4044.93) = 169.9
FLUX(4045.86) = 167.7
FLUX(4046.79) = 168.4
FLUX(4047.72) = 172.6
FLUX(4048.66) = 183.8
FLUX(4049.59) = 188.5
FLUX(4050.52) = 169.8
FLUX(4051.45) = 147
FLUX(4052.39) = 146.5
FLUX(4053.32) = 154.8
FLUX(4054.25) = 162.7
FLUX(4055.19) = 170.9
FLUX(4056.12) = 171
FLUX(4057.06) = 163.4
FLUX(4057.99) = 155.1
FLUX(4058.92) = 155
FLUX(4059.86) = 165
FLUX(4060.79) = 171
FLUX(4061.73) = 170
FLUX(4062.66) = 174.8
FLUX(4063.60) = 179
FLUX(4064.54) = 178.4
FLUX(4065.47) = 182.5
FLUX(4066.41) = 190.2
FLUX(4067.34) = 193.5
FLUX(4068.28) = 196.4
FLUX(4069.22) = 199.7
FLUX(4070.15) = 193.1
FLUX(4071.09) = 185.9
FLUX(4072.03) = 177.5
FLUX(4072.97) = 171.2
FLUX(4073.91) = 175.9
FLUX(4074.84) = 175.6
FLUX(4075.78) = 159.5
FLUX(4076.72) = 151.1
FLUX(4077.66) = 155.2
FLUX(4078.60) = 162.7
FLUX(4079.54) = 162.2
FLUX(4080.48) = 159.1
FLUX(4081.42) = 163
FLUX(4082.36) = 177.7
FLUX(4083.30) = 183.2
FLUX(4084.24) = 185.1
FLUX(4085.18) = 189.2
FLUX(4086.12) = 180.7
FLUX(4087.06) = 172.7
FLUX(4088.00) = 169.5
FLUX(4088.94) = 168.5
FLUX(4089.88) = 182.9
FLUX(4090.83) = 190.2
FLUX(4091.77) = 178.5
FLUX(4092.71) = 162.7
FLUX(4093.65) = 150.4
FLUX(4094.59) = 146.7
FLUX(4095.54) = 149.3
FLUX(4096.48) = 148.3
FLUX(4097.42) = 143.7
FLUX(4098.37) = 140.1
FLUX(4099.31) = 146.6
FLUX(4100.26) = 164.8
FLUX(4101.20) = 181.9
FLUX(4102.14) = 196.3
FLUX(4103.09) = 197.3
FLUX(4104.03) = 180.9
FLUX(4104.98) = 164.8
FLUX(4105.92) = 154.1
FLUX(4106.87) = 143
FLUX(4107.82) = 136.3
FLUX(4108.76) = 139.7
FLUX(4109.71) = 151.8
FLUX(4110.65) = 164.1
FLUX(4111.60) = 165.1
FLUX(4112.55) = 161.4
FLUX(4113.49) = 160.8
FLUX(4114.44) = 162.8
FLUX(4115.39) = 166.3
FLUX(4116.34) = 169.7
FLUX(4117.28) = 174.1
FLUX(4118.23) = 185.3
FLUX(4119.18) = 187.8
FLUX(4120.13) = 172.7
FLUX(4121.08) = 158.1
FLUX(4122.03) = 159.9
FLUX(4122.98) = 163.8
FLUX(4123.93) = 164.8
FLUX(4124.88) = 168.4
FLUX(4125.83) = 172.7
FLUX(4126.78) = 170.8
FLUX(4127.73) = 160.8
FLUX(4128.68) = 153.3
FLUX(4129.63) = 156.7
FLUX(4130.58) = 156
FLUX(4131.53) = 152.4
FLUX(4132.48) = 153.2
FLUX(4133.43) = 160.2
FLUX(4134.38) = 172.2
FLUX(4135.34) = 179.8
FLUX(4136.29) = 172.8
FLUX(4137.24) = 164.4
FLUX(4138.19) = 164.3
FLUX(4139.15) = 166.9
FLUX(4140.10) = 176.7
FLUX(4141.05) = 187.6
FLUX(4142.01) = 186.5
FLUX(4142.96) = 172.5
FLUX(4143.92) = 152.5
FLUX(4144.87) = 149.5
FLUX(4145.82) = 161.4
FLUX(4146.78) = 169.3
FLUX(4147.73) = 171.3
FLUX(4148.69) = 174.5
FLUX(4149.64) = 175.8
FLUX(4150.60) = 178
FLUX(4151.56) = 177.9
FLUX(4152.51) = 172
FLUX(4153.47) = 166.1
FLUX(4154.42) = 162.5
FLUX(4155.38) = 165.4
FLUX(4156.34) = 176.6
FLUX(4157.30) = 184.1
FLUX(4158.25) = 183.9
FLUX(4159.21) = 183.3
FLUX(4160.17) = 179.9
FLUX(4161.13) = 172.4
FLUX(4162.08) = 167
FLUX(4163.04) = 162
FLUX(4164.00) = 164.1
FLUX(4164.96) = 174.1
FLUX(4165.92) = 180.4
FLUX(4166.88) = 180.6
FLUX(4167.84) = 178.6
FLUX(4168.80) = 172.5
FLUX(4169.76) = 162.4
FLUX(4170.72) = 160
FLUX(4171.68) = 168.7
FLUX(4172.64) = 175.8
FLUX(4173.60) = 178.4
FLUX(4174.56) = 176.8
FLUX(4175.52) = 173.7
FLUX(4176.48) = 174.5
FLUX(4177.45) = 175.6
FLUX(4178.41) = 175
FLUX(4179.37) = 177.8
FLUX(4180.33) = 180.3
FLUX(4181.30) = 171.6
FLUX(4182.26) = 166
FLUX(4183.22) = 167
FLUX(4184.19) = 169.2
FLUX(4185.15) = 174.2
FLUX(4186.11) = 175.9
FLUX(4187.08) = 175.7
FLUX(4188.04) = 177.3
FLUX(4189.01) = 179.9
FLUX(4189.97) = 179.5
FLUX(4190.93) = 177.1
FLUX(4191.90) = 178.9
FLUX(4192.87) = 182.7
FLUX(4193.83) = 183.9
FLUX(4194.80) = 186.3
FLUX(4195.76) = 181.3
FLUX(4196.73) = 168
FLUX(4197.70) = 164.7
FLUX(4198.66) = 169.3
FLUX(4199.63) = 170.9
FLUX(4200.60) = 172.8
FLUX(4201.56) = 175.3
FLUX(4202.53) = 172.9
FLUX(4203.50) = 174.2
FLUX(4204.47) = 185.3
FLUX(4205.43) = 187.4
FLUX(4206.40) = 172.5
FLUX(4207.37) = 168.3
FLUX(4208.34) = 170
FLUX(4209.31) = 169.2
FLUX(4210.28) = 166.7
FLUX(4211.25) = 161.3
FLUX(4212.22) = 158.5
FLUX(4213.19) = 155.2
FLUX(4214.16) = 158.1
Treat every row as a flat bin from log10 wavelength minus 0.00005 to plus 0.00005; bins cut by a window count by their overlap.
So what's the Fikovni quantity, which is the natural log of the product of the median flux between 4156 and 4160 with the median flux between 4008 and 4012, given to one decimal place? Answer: 10.4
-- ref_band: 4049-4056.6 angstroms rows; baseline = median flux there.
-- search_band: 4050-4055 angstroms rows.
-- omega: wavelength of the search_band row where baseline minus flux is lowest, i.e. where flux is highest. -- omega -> 4050.52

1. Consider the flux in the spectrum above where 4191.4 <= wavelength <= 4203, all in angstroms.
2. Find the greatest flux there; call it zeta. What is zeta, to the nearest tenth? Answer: 186.3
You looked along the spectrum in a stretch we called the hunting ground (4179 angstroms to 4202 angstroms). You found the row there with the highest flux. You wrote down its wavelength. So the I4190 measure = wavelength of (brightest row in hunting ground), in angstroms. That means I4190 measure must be 4194.80 angstroms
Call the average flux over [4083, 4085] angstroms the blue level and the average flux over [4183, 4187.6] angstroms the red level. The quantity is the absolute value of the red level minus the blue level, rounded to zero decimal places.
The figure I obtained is 12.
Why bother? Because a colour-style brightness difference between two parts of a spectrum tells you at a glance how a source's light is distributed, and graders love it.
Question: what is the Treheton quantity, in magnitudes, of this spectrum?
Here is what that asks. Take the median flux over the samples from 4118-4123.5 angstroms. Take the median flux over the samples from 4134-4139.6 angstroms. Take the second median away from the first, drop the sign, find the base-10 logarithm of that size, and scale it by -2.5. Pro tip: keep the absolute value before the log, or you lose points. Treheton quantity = -0.28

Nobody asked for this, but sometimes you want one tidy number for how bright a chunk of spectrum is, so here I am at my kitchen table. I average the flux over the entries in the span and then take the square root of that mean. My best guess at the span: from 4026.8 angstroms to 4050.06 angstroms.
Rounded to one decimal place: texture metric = 13.1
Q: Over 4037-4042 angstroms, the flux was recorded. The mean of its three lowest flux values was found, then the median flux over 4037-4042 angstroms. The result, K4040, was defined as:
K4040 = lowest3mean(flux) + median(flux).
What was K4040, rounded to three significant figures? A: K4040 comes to 350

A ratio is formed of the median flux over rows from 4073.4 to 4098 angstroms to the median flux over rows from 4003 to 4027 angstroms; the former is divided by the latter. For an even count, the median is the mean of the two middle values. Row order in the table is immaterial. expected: 0.94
